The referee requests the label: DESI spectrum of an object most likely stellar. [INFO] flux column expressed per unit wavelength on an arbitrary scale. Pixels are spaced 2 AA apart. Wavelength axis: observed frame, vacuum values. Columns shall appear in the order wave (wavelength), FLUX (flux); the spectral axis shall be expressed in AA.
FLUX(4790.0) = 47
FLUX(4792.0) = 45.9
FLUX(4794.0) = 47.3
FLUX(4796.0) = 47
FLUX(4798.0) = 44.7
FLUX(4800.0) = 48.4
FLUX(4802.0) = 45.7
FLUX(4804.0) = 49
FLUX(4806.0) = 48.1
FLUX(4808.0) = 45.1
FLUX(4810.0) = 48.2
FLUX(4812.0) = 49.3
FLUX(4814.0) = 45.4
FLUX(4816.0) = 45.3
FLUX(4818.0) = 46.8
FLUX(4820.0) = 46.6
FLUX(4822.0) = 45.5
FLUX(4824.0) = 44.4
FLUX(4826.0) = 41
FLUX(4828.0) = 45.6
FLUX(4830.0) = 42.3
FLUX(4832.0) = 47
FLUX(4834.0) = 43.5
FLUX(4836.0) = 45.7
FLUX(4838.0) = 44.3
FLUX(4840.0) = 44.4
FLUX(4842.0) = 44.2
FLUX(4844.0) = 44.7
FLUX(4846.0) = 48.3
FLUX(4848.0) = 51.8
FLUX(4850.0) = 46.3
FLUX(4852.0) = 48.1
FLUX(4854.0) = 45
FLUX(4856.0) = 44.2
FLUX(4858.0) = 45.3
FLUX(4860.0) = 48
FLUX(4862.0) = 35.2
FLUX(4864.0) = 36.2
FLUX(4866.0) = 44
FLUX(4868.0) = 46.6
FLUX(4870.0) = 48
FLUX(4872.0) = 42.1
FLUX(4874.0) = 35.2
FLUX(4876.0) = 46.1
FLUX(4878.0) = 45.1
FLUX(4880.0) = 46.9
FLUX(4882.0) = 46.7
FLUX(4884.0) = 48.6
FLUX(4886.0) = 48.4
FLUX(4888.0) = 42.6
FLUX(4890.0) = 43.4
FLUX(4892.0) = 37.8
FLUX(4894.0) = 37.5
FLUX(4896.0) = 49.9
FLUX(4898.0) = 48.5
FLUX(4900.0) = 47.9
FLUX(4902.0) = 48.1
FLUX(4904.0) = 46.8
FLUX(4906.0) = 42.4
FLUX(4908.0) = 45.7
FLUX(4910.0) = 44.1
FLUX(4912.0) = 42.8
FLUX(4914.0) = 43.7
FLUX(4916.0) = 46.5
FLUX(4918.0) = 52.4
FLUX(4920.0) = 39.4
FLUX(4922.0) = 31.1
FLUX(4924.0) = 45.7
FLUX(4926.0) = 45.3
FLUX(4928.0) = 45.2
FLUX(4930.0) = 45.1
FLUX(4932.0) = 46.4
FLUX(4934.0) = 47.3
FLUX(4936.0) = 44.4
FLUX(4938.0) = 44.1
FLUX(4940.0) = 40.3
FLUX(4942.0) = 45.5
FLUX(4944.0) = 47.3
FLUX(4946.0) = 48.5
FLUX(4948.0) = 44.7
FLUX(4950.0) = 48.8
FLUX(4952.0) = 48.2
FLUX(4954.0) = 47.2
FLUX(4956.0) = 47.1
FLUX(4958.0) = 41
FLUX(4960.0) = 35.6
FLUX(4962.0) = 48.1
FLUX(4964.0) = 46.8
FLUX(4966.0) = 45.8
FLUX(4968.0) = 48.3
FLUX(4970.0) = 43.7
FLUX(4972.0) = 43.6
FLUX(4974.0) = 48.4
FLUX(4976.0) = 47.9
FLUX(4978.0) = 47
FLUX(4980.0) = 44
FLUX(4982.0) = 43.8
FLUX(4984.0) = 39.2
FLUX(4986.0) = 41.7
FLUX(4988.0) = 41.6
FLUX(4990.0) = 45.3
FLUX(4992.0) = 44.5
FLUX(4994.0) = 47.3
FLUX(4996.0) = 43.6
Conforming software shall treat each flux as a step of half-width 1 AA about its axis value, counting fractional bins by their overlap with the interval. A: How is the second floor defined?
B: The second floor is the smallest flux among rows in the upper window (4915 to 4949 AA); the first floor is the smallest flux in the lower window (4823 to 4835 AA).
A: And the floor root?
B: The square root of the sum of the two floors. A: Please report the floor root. 8.49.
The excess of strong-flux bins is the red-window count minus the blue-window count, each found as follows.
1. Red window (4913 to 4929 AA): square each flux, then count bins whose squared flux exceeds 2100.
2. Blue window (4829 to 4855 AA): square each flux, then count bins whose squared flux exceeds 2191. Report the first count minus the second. -2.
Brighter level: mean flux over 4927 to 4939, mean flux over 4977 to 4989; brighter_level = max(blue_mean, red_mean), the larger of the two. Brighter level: 45.4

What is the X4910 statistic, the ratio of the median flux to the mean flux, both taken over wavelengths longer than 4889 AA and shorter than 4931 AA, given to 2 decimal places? 1.02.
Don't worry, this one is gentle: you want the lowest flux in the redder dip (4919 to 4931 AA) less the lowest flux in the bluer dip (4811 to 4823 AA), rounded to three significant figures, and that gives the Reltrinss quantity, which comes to -14.2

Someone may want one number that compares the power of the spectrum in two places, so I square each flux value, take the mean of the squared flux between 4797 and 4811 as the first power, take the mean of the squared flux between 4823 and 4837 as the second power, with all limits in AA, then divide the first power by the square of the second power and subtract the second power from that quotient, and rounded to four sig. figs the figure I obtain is -1959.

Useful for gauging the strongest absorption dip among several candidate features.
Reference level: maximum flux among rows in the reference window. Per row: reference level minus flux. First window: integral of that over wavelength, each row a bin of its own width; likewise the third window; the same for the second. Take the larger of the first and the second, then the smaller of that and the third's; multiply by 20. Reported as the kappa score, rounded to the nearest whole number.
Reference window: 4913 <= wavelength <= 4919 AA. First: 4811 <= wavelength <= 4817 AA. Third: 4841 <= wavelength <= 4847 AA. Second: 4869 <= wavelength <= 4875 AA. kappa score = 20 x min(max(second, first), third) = 800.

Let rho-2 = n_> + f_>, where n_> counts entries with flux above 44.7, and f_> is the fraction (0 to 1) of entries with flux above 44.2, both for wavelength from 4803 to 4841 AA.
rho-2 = 13.8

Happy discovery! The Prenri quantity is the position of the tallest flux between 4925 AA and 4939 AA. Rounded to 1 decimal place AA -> 4934.0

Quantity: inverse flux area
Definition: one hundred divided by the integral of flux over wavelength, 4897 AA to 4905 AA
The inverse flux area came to 0.26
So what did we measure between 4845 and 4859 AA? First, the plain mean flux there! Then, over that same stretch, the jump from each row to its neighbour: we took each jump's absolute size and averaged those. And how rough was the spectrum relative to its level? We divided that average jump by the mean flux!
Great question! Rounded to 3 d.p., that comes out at 0.056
